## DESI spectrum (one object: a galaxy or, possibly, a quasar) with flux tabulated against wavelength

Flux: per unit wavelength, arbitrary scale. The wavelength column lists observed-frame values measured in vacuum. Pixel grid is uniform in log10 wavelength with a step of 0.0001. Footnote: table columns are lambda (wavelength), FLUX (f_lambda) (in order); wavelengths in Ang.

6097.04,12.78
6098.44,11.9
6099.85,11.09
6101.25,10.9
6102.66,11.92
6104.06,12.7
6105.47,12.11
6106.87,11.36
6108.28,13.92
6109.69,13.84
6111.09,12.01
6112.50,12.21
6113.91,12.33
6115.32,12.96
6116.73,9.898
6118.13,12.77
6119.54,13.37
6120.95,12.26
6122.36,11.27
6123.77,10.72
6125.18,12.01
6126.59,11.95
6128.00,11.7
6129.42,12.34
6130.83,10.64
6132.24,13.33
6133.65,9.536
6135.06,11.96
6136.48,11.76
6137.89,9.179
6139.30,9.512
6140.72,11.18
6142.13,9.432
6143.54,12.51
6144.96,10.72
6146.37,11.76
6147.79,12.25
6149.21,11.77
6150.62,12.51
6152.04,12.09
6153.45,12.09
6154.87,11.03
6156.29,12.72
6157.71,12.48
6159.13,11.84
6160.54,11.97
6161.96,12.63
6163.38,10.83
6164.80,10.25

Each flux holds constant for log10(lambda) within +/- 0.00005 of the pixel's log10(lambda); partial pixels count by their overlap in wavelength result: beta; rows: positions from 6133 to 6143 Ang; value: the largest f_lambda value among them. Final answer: 11.96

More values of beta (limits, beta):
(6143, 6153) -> 12.51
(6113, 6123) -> 13.37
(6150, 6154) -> 12.51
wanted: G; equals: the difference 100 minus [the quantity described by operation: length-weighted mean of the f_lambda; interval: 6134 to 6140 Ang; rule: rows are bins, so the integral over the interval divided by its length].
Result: 89.5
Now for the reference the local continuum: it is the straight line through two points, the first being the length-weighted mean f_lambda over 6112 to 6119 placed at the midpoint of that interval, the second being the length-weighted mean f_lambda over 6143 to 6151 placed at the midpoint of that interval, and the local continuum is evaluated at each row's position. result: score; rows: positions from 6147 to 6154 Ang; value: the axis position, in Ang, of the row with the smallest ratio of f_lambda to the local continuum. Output 6149.21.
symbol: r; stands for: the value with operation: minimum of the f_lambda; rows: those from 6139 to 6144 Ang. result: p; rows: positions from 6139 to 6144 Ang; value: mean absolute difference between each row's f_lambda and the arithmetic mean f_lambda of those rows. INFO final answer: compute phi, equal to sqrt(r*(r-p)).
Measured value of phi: 8.8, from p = 1.19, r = 9.432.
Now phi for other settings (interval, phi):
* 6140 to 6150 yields 9.0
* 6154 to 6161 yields 10.8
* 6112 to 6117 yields 9.4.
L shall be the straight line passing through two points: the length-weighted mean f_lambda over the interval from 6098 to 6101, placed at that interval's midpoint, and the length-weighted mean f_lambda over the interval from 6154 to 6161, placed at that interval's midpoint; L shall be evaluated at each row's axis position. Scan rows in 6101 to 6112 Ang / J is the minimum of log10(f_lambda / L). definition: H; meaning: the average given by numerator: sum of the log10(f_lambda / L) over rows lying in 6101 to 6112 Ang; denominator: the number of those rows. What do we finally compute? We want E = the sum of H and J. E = 0.01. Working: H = 0.032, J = -0.019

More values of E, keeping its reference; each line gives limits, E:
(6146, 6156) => -0.04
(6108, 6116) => 0.07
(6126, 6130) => 0.01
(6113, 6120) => -0.04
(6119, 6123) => 0.01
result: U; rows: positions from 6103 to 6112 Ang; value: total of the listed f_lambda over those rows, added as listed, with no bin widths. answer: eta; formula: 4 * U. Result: 304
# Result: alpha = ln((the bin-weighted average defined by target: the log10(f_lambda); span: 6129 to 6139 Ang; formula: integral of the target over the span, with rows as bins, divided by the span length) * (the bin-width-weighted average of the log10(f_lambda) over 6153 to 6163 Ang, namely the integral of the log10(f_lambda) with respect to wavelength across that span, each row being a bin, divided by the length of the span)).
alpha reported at 0.121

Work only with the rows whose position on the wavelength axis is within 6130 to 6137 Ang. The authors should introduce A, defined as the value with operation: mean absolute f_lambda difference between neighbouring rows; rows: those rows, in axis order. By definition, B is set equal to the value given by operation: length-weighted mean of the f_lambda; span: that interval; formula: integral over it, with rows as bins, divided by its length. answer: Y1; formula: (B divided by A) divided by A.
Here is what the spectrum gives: 2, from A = 2.3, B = 11.5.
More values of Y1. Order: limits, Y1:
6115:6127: 7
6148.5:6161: 32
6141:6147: 3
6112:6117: 7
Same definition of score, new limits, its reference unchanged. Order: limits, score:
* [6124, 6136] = 6133.65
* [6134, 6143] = 6137.89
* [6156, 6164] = 6163.38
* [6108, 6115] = 6111.09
